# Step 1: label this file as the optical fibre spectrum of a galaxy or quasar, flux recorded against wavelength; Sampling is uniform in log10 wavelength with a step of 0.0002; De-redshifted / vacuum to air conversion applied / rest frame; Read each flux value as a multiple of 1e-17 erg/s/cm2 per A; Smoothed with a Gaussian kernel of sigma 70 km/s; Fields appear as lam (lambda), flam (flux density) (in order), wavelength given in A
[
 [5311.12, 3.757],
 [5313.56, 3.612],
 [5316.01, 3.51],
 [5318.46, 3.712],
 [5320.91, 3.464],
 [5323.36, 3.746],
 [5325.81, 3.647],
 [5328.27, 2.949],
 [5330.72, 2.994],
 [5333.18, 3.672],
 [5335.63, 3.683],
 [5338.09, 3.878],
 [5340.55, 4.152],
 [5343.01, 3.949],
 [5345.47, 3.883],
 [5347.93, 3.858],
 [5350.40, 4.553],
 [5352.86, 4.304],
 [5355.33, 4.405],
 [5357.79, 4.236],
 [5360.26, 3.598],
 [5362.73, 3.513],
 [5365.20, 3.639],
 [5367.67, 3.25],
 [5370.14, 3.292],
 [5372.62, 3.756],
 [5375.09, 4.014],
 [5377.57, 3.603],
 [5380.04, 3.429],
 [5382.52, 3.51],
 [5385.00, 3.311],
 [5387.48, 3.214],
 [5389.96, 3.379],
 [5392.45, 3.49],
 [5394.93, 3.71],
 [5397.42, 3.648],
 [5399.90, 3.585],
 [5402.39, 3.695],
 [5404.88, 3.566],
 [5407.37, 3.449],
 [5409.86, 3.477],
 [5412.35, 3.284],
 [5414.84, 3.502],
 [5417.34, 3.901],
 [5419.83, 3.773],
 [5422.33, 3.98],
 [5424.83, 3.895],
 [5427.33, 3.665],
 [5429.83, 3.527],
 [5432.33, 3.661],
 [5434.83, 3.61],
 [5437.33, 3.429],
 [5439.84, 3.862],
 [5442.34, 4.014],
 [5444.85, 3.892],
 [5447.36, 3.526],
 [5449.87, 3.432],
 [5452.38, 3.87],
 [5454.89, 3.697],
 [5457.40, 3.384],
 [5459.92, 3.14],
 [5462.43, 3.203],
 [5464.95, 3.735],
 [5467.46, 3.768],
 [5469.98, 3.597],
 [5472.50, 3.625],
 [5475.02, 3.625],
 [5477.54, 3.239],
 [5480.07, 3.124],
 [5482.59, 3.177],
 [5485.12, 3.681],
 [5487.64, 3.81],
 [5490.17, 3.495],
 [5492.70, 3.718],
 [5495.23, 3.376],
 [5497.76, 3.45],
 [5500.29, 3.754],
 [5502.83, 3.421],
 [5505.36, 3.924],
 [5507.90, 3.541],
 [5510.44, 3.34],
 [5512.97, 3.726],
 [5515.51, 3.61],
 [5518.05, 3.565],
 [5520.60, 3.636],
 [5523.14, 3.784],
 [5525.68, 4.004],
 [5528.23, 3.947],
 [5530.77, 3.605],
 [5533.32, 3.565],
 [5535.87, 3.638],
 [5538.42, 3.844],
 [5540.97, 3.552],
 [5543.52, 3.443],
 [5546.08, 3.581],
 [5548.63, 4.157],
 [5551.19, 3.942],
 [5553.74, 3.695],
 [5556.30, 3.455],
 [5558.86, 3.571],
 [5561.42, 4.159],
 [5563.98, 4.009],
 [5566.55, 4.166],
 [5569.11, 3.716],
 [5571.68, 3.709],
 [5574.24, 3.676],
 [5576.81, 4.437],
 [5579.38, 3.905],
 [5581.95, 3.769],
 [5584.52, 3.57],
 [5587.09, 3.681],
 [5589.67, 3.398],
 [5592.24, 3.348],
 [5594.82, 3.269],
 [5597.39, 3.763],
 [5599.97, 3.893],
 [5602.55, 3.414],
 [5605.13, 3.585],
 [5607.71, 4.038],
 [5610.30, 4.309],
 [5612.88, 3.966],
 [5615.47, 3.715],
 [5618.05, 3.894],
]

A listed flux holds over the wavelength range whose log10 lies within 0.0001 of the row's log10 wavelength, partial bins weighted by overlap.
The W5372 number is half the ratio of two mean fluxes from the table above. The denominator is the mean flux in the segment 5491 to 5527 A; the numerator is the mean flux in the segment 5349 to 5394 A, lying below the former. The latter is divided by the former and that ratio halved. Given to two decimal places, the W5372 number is 0.51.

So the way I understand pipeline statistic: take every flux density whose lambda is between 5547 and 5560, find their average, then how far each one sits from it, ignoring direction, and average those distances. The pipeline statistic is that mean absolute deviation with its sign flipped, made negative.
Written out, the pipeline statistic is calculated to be -0.228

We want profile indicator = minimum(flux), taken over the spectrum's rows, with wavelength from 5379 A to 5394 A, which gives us 3.214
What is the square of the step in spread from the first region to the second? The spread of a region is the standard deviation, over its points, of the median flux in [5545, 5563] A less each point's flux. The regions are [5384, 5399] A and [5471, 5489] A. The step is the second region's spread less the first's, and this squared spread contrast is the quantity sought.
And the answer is 0.007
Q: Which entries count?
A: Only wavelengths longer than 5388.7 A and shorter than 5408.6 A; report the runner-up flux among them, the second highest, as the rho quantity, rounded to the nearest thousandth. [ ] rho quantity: 3.695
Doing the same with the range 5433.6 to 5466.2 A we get 3.892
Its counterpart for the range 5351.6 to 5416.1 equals 4.304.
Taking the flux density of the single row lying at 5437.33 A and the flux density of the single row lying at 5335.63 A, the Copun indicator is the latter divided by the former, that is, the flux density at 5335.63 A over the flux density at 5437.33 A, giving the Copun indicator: 1.07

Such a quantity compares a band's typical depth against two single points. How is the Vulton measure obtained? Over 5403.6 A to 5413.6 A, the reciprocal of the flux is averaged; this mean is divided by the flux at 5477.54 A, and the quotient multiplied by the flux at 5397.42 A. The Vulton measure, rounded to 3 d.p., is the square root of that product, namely 0.572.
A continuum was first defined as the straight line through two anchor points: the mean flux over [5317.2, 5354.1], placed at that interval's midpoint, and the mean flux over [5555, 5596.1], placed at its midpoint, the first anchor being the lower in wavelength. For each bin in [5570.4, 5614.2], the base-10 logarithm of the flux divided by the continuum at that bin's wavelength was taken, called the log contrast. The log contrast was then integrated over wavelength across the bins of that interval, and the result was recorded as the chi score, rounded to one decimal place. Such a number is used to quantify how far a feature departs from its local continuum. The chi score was 0.0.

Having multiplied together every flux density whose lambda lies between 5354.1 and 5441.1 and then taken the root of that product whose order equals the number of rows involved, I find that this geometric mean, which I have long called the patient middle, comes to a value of 3.62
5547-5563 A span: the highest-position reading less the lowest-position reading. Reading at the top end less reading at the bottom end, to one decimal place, 0.0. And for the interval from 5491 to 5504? -0.3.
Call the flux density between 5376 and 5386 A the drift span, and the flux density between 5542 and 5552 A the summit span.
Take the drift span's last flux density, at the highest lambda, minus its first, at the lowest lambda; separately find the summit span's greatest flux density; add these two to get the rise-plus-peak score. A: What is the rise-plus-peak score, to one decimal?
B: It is 3.9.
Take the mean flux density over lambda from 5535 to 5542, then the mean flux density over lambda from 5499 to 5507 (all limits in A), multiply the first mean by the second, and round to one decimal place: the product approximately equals 13.6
